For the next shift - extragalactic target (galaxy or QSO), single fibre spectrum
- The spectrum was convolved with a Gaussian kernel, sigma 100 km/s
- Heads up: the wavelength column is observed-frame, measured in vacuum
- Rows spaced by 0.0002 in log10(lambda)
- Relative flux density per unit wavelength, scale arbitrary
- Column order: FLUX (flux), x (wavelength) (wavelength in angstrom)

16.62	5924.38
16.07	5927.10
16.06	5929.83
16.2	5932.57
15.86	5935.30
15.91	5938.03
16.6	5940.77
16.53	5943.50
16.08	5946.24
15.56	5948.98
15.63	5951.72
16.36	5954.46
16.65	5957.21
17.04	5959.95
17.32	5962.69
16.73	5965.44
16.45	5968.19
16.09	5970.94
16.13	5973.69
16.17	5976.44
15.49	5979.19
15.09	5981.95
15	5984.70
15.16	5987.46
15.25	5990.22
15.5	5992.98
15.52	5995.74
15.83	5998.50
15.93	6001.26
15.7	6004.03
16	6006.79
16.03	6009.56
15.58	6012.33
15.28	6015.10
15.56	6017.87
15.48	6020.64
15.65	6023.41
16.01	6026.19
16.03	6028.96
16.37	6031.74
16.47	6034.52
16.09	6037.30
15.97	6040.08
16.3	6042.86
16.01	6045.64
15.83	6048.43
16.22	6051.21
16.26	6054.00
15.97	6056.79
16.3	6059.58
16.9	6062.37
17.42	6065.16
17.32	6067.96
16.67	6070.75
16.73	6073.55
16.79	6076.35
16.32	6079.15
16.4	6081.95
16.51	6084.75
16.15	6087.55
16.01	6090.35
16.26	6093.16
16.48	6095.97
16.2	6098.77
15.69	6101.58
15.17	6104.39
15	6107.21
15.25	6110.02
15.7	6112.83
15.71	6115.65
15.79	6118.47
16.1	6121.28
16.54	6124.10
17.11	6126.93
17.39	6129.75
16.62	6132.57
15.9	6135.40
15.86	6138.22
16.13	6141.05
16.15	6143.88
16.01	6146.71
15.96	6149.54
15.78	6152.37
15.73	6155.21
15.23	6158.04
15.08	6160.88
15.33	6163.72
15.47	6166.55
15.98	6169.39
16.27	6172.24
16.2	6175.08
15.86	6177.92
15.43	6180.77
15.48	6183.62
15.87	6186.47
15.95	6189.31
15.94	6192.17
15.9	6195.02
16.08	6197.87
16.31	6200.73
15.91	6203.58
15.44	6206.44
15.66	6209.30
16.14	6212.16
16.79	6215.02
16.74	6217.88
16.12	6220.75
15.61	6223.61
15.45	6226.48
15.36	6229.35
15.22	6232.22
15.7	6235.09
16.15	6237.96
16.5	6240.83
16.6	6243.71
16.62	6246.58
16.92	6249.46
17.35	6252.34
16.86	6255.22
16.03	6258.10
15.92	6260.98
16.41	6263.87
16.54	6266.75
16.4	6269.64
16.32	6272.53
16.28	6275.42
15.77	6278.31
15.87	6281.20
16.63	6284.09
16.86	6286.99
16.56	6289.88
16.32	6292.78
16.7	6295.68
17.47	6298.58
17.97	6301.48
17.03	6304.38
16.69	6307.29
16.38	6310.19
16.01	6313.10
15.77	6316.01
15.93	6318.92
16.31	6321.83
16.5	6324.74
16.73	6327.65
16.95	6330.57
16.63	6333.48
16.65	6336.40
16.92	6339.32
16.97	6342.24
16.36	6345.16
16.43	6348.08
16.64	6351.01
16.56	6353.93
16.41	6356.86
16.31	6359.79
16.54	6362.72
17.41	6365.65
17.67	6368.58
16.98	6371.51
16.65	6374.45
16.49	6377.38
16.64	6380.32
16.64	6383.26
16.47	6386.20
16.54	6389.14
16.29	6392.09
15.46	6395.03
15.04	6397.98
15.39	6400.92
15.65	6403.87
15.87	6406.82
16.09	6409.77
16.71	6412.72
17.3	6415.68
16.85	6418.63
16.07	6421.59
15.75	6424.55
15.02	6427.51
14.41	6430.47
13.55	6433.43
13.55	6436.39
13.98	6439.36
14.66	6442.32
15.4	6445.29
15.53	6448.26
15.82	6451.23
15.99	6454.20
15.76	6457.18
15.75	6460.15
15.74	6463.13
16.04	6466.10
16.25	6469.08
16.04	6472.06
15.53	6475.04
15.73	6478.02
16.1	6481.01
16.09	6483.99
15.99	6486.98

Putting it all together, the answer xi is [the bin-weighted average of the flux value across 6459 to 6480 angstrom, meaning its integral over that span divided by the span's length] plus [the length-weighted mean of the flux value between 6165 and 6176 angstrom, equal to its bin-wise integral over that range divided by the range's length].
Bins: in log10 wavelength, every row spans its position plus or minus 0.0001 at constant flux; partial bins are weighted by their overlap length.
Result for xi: 31.8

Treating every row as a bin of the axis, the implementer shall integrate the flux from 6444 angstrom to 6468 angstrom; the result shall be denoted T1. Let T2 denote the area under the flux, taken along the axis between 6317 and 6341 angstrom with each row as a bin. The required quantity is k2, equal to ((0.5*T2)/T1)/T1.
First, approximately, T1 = 378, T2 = 398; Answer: 0.0014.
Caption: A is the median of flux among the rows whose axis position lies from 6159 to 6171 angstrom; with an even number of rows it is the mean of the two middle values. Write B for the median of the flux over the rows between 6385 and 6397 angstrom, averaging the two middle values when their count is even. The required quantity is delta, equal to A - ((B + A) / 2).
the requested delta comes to -0.5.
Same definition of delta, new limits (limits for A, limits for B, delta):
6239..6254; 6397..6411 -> 0.5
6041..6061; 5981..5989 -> 0.6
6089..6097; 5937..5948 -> 0.0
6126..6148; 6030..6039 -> -0.1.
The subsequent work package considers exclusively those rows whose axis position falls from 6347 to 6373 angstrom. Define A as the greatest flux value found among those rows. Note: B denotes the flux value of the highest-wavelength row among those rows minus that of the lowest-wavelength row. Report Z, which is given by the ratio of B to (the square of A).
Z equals 0.002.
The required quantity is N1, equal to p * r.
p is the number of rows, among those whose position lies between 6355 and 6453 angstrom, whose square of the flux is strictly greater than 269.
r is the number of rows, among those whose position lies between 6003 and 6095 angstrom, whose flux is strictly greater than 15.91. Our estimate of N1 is 364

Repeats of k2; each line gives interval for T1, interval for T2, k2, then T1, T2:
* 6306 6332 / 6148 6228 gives 0.0035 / 425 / 1268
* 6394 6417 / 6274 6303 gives 0.0018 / 367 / 483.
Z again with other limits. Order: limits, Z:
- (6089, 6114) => -0.001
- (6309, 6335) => 0.001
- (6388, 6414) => 0.001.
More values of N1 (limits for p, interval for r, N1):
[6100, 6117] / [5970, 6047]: 0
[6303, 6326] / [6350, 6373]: 24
